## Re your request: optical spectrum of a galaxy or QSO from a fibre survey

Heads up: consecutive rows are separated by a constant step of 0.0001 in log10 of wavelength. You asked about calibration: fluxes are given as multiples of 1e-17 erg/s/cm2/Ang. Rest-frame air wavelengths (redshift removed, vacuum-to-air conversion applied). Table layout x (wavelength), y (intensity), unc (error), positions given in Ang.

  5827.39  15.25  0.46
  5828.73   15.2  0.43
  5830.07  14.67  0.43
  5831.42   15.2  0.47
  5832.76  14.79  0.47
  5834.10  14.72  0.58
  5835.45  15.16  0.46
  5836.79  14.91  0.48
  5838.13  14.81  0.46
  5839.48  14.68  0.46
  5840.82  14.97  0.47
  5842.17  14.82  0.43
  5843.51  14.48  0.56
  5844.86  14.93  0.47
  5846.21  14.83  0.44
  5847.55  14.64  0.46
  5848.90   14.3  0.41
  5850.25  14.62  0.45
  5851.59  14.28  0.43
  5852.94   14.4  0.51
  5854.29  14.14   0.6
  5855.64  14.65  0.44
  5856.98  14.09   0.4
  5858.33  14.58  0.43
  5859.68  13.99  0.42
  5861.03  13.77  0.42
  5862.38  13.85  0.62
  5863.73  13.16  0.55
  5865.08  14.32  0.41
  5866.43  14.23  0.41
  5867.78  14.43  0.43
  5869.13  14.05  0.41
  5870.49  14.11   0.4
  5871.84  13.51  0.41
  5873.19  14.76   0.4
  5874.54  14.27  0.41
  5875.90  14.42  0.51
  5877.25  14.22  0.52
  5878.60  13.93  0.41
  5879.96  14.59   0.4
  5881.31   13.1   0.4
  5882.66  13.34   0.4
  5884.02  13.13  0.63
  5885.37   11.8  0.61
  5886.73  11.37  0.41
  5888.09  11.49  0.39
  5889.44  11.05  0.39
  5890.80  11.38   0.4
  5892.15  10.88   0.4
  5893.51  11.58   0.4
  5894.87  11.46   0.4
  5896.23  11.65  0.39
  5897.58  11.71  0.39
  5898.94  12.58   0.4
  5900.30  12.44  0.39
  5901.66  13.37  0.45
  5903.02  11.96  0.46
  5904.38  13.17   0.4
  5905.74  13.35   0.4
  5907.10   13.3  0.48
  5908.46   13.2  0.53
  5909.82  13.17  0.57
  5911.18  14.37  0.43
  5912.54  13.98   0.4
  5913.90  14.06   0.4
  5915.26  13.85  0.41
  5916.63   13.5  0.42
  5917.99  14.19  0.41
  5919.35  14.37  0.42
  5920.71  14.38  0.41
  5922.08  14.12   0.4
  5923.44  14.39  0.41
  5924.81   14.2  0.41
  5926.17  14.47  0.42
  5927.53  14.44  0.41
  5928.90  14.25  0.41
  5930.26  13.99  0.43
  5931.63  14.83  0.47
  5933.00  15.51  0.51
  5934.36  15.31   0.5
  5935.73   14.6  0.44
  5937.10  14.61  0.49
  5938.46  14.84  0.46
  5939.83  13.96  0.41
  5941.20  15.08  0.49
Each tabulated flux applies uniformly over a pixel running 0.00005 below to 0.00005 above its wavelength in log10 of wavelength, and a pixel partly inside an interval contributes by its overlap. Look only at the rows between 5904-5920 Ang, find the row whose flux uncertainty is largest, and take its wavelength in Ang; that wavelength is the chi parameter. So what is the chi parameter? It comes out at 5909.82 Ang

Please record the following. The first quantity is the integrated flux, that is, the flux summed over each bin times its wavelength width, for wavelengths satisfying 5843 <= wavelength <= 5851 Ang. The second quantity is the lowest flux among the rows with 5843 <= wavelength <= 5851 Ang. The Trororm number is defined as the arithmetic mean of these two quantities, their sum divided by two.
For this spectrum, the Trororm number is 66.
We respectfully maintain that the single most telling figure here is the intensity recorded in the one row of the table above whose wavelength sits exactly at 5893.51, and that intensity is 11.58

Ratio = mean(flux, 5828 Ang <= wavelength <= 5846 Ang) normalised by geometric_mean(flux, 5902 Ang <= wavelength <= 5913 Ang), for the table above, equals 1.12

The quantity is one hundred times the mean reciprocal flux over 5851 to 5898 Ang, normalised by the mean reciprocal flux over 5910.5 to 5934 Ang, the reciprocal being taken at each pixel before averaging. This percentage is 108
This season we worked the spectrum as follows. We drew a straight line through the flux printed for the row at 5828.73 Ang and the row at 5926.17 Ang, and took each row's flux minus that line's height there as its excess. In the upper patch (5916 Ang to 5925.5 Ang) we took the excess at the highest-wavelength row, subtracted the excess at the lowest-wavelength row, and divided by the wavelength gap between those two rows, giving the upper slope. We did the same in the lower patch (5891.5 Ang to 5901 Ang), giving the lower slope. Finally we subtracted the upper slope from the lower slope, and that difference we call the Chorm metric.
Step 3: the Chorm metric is 0.11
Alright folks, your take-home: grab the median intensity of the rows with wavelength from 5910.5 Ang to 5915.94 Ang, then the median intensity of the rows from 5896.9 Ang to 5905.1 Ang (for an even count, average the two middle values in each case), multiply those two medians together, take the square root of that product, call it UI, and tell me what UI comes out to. 13.2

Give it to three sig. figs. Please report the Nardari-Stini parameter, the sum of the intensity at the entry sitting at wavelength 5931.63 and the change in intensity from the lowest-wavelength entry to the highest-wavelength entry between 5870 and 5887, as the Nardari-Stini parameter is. 12.1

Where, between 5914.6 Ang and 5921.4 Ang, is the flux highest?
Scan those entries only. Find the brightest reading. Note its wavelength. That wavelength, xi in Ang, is 5920.71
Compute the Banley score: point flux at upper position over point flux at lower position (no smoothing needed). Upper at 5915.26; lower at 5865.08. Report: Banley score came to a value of 0.97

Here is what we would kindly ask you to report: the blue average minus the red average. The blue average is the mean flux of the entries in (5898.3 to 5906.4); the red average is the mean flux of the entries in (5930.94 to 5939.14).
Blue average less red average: -2.1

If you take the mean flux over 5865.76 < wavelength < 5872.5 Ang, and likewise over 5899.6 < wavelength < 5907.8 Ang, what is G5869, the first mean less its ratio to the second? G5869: 13.0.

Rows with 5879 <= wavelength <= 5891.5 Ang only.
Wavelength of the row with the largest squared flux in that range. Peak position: 5879.96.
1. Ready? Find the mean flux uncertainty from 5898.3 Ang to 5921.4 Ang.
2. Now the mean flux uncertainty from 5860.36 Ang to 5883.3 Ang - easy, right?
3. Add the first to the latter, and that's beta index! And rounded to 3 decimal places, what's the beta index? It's 0.876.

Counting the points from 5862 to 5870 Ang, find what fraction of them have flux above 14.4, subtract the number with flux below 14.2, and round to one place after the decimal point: -2.8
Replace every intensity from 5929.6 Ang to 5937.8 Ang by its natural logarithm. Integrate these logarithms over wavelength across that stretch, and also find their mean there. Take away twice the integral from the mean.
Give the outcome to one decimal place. -41.5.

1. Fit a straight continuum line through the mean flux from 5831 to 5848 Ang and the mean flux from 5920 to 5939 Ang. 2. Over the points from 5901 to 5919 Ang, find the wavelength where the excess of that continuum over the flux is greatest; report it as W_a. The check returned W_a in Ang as 5903.02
